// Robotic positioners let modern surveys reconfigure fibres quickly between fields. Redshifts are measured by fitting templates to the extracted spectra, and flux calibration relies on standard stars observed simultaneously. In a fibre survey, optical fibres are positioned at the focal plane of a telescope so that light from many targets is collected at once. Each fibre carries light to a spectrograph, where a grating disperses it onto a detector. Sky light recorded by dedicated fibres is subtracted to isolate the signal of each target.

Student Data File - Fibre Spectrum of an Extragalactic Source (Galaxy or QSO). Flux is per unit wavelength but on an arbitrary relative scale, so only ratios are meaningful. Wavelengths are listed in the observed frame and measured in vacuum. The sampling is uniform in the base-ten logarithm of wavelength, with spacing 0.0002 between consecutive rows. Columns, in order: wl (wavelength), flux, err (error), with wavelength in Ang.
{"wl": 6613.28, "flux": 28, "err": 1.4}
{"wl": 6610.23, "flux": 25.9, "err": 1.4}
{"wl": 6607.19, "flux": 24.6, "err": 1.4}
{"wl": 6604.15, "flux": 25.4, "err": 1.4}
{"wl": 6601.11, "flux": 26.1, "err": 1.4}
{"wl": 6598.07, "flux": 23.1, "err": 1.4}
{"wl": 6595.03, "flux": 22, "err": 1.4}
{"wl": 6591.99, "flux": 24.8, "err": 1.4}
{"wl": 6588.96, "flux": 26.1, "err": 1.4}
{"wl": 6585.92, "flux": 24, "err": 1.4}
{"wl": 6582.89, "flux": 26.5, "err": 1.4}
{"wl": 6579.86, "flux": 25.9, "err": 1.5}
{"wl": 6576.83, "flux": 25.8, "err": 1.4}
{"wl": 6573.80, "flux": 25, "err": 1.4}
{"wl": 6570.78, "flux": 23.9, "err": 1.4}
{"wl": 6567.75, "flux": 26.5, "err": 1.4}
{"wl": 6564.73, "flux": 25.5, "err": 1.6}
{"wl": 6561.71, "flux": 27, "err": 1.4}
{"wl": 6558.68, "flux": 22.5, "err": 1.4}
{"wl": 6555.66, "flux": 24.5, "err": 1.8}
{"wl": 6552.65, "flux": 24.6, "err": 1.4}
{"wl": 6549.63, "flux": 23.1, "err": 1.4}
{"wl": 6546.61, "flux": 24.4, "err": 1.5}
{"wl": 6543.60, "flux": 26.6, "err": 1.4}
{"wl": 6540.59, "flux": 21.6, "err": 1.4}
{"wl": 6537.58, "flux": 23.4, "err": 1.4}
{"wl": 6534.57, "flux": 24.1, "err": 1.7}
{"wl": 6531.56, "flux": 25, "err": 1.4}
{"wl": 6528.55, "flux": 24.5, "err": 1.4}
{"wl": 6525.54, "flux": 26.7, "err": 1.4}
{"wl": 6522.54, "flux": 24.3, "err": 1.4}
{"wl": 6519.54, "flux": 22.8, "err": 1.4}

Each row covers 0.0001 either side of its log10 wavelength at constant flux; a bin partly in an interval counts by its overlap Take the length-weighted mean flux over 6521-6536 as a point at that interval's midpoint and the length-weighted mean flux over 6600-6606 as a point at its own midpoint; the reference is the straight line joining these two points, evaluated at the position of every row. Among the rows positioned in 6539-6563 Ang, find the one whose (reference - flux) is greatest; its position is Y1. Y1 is 6540.59 Ang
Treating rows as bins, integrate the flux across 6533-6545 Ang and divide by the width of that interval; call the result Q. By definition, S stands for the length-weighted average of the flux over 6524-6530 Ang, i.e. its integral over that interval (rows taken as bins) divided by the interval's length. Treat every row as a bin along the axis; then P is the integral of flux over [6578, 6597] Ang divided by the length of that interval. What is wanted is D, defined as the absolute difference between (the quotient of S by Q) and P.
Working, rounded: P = 24.9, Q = 23.9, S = 25.6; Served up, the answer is 23.8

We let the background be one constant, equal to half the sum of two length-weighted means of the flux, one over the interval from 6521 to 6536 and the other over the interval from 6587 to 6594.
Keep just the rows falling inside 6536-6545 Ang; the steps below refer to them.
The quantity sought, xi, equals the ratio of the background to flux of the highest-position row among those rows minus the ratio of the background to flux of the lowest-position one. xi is -0.13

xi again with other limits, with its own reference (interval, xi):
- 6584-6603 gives -0.08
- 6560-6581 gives 0.04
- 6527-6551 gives 0.06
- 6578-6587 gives 0.08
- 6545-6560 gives 0.09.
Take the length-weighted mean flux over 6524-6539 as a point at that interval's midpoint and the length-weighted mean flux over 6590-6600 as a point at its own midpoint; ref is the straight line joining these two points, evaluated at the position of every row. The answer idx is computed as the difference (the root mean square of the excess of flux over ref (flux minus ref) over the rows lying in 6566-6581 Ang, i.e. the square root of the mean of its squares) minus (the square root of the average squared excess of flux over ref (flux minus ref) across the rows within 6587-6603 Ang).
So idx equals -0.11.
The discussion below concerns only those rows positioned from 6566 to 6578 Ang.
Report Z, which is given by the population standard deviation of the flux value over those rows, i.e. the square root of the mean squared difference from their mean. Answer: 1.0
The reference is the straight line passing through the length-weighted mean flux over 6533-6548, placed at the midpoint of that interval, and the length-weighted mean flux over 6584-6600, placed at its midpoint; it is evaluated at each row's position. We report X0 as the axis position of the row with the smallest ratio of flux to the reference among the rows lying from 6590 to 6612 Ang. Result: 6595.03 Ang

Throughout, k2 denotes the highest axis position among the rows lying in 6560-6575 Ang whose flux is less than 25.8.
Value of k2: 6573.80 Ang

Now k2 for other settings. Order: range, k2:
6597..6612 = 6607.19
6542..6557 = 6555.66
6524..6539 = 6537.58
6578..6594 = 6591.99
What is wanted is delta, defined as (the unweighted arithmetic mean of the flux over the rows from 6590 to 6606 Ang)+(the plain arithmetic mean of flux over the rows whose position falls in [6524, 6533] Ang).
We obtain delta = 49.7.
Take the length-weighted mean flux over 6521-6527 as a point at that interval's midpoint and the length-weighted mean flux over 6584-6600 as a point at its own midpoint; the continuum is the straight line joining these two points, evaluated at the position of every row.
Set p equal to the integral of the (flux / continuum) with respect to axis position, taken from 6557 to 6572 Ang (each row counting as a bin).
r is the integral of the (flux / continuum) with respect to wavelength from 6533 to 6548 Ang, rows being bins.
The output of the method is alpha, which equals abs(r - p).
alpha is 0.9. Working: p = 15.3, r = 14.3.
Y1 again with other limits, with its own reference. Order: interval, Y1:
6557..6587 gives 6558.68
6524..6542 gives 6540.59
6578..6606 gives 6595.03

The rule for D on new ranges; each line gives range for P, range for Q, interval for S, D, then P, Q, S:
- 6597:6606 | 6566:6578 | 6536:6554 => 24.0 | 25.0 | 25.3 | 23.9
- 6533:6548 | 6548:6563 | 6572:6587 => 23.0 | 24.0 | 24.3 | 25.5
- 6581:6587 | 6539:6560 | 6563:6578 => 24.3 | 25.4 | 23.9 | 25.4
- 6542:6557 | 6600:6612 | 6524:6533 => 23.6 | 24.6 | 25.5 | 25.4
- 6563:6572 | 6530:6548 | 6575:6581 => 24.3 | 25.4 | 24.2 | 25.8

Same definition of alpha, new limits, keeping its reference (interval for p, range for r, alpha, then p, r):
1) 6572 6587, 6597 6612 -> 0.1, 15.7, 15.8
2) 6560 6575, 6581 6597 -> 0.7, 15.6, 16.3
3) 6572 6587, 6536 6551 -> 1.4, 15.7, 14.2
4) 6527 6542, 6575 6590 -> 1.7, 14.1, 15.8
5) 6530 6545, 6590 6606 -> 1.9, 14.3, 16.2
